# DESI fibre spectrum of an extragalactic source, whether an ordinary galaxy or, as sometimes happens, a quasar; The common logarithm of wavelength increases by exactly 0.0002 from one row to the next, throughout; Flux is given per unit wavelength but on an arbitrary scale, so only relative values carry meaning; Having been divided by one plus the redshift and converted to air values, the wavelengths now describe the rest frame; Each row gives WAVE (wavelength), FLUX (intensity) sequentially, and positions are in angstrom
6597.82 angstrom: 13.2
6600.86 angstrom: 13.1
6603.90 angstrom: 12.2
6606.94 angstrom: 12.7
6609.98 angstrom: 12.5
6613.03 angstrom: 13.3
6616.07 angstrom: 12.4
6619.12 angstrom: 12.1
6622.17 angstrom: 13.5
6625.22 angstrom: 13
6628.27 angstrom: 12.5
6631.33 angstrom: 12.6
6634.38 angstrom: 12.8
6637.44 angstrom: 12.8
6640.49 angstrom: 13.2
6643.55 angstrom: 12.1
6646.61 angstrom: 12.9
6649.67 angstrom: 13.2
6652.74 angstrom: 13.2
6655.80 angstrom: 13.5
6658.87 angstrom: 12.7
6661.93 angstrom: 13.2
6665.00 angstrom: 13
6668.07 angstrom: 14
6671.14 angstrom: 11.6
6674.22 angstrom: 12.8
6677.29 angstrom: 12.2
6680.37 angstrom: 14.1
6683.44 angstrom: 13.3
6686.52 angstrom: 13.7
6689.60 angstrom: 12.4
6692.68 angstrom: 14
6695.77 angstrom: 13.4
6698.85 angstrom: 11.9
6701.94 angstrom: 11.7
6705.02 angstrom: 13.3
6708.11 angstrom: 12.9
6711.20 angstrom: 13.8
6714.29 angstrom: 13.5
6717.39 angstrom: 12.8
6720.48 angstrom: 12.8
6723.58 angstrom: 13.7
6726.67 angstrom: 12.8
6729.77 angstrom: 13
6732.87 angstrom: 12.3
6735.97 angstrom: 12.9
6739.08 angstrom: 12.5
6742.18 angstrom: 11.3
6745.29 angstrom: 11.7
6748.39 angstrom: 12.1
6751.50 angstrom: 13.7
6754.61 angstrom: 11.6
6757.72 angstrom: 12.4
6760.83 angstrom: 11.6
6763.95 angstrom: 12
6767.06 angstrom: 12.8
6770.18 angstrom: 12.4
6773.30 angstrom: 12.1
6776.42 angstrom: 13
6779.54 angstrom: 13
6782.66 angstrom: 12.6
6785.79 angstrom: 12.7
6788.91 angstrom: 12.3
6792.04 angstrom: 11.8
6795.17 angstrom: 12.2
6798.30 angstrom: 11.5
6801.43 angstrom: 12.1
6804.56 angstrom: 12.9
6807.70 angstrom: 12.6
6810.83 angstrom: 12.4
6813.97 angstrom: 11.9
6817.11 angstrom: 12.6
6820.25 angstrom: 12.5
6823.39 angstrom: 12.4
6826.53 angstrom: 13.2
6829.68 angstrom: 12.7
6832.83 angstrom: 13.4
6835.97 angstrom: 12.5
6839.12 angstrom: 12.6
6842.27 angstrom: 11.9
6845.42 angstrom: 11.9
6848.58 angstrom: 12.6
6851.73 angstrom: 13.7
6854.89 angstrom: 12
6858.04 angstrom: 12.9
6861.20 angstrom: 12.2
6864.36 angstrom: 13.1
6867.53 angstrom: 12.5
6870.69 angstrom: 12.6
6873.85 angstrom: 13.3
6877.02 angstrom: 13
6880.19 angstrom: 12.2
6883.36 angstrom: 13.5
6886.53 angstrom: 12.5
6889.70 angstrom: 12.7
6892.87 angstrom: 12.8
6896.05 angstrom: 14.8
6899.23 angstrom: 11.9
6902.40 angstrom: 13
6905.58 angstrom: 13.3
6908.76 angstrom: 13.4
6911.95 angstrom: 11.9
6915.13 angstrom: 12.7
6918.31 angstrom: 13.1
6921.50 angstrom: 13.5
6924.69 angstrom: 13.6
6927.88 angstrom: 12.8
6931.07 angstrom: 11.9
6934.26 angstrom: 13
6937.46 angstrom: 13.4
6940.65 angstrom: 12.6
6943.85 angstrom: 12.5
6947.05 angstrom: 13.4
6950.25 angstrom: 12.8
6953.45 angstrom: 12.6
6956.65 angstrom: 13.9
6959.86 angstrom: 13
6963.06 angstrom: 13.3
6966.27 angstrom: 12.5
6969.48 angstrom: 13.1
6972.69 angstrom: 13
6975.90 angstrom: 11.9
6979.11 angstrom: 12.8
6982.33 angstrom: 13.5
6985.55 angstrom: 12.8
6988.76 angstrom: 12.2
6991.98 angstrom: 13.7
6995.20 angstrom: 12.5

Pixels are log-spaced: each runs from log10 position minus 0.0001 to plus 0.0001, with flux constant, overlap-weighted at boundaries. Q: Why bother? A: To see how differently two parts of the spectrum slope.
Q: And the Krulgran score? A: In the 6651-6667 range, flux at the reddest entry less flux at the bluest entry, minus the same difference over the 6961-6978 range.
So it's 1.2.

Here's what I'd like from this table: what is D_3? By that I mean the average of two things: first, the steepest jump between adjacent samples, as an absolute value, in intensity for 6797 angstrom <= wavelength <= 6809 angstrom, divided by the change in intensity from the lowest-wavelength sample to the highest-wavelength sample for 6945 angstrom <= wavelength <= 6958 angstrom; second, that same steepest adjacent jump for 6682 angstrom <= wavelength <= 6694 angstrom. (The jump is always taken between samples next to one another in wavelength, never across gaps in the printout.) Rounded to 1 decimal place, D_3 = 1.6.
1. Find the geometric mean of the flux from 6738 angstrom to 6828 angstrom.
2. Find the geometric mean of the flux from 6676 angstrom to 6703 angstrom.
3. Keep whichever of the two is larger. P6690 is 12.9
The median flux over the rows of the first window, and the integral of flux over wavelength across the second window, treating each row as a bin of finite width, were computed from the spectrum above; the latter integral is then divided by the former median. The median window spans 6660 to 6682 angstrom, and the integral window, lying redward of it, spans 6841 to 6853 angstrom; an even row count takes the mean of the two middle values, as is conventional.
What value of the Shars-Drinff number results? 12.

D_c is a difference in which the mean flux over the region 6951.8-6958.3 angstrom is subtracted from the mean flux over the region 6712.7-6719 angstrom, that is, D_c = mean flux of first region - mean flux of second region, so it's -0.10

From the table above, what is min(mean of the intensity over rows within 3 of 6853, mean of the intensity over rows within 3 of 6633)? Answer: 12.7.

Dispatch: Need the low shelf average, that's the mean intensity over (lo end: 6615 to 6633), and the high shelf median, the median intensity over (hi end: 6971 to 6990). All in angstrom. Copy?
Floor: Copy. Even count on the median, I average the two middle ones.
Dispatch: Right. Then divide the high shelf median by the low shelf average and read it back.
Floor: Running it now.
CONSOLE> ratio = 1.01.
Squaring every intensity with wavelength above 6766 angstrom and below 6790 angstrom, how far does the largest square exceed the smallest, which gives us 23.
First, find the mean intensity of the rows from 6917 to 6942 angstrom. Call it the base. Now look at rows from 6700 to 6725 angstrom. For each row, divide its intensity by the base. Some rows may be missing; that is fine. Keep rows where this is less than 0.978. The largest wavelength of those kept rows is 6701.94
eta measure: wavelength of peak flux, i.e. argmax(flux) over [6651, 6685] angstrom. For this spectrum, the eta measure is 6680.37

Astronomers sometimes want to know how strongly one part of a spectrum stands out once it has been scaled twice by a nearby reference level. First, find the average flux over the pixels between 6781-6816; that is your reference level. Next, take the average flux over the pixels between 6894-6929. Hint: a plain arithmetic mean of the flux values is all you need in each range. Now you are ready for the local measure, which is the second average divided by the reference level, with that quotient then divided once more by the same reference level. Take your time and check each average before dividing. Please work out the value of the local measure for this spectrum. 0.087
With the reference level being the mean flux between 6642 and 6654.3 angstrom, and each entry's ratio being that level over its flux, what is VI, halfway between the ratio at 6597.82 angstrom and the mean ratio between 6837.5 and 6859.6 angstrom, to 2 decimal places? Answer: 1.00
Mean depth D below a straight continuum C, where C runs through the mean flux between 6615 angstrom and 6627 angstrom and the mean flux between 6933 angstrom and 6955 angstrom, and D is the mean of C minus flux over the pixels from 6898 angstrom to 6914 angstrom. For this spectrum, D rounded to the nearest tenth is 0.2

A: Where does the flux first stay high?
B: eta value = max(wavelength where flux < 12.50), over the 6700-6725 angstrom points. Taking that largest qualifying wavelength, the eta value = 6701.94 angstrom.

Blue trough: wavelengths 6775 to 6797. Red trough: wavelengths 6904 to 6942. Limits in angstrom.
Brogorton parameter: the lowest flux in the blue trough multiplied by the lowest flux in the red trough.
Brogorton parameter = 140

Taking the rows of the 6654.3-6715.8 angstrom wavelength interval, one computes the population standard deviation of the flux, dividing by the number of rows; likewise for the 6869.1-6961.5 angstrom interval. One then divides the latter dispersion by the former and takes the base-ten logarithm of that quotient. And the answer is -0.083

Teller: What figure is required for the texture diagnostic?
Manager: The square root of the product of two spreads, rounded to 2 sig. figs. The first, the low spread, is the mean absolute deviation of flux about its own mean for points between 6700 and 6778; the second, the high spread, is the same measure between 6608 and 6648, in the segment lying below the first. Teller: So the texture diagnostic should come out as 0.45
